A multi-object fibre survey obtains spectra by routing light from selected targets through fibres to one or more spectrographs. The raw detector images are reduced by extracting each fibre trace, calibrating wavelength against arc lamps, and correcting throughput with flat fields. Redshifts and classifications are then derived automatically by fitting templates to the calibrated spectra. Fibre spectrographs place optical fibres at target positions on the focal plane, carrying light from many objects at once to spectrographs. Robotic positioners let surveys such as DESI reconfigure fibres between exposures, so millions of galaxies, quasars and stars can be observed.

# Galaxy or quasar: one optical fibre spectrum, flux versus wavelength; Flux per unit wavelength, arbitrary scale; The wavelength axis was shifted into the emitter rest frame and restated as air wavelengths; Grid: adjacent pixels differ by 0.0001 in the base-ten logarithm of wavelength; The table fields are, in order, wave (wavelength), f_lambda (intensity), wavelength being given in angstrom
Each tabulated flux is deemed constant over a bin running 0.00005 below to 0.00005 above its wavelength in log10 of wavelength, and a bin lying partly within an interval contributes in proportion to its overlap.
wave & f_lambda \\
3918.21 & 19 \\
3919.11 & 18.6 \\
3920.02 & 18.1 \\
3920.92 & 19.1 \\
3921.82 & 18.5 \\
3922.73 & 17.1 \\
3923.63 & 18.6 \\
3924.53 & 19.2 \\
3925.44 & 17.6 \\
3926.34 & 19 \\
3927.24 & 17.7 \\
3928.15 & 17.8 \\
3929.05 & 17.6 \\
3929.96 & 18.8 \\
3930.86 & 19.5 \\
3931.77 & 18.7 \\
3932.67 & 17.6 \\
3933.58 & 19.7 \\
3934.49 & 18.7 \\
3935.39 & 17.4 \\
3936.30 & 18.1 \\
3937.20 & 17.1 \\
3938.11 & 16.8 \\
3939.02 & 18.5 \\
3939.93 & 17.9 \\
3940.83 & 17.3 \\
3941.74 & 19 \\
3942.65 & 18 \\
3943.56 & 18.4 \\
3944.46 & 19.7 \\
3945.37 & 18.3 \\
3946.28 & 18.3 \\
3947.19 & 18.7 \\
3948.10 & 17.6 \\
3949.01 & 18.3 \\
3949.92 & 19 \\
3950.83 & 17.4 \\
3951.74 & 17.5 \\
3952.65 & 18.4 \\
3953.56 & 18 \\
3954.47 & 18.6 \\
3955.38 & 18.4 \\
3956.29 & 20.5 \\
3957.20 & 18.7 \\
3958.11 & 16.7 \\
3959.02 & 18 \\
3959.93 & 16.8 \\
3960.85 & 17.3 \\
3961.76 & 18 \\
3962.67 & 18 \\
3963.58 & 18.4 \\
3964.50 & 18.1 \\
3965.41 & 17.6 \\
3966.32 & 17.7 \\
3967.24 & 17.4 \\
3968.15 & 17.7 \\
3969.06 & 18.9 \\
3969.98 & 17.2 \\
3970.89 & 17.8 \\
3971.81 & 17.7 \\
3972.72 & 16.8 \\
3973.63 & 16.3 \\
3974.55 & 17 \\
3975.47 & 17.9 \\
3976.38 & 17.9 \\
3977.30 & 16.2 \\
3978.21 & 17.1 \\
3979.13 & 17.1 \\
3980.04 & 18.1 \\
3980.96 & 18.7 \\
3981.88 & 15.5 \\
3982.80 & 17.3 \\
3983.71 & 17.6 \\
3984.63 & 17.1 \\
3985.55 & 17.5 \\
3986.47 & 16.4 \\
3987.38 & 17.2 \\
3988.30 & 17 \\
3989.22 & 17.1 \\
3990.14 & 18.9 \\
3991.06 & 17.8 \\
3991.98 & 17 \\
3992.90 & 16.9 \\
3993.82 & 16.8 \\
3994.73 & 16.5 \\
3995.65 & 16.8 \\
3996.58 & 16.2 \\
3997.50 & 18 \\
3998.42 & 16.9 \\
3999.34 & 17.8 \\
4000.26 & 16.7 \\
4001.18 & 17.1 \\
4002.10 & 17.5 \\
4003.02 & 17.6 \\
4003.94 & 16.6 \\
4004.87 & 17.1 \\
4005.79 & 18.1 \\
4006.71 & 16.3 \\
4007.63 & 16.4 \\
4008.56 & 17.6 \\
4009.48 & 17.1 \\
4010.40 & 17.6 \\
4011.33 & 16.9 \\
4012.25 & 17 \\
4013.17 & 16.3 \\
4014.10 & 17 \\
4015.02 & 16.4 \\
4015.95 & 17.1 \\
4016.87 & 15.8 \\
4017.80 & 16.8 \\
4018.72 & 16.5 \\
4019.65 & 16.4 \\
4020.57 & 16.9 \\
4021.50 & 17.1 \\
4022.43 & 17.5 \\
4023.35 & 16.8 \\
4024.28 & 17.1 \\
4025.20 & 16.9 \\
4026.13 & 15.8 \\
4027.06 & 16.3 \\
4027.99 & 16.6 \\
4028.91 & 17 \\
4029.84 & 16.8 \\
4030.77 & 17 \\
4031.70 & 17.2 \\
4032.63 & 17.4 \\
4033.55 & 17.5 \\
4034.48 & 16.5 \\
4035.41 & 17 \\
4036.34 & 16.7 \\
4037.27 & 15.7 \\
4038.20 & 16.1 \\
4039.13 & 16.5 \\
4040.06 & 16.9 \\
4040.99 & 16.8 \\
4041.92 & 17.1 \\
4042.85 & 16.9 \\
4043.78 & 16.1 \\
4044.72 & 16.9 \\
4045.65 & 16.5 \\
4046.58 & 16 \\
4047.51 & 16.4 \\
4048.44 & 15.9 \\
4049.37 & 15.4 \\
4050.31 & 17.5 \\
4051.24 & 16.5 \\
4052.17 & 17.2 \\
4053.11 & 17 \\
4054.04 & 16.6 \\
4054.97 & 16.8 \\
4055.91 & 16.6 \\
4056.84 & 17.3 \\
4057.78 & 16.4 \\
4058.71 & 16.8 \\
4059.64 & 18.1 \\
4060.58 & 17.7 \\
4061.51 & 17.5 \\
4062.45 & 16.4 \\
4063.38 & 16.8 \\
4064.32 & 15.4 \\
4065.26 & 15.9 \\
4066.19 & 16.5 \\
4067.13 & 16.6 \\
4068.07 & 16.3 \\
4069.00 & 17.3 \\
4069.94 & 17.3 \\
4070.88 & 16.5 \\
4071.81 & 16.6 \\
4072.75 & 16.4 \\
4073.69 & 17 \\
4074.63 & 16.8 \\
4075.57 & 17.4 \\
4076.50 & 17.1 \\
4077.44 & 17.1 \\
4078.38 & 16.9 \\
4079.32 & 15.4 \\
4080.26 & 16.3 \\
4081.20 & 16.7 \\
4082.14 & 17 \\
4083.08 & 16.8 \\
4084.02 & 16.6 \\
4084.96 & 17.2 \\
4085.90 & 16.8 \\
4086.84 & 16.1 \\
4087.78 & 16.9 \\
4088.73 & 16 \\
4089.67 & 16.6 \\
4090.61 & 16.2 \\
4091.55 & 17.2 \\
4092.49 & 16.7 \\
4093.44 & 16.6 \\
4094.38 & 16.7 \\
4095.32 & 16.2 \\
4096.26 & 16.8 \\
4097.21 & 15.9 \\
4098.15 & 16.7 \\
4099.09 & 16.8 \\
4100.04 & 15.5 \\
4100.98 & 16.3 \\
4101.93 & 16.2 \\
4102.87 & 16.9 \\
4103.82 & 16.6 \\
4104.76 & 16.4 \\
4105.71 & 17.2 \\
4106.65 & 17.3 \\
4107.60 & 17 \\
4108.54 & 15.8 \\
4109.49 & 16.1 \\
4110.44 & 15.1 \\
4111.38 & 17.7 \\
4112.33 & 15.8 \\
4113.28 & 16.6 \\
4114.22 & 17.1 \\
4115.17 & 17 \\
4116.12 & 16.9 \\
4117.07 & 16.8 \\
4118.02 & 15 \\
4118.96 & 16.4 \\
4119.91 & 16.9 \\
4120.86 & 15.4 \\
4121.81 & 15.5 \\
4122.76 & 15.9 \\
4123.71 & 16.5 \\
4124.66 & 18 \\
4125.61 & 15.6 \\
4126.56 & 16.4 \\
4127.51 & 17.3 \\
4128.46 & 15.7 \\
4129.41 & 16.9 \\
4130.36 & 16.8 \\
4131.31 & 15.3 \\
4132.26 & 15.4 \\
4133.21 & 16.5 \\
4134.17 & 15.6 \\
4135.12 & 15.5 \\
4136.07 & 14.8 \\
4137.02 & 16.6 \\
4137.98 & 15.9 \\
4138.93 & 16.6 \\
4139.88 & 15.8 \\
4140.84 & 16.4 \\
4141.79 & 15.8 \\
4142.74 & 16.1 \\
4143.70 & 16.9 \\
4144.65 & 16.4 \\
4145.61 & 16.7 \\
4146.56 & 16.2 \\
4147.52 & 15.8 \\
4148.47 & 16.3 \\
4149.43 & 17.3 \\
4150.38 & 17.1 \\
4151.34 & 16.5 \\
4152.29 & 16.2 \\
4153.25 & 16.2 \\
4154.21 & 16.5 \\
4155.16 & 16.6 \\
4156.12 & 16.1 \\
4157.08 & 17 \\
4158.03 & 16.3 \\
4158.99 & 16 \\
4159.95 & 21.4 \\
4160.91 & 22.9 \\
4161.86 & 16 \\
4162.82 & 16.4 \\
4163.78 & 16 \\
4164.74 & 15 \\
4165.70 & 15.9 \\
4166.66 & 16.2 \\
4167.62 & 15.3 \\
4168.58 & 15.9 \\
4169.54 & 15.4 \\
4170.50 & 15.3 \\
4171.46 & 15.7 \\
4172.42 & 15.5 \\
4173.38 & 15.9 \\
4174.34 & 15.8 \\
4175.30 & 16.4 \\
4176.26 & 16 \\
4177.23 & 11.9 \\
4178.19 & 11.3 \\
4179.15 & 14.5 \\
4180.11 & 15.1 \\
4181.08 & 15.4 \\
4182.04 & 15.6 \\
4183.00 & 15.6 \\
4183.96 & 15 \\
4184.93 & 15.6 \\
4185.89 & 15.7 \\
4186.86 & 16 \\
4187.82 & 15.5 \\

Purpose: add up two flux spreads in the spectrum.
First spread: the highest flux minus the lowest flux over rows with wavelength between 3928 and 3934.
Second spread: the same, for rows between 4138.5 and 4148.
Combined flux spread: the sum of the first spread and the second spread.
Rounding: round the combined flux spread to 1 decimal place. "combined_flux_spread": 3.2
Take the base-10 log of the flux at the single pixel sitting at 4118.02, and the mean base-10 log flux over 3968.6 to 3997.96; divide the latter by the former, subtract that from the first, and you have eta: 0.125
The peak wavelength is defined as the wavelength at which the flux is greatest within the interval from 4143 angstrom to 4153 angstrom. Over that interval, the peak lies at 4149.43 angstrom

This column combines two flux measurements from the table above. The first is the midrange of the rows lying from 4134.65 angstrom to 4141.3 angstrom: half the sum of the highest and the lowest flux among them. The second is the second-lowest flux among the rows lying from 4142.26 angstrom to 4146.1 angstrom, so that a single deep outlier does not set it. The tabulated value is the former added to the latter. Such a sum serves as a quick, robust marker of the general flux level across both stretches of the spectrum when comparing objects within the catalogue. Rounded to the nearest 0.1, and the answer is 32.1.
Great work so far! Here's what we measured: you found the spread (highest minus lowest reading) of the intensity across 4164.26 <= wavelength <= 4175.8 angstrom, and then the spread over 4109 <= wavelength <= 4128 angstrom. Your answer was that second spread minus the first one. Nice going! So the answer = 1.6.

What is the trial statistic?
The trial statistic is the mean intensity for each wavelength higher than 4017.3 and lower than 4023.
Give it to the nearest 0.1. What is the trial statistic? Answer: 16.9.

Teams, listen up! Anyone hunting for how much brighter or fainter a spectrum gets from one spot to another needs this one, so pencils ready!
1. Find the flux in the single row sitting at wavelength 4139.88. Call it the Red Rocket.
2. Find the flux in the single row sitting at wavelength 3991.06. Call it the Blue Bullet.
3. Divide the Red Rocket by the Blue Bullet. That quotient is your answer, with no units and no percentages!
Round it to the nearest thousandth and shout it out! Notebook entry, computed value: 0.888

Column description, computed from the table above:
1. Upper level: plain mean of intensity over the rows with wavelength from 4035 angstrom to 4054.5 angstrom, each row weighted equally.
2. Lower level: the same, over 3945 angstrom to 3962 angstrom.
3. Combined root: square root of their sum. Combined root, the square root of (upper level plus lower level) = 5.89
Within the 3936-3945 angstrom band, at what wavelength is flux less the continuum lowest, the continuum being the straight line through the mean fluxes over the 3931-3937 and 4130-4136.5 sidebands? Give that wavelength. 3938.11 angstrom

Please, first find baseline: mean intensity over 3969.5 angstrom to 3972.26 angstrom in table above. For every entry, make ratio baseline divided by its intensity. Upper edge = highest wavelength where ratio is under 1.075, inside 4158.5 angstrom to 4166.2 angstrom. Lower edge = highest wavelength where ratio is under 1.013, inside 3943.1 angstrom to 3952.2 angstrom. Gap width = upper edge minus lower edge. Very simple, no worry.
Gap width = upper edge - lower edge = 211.1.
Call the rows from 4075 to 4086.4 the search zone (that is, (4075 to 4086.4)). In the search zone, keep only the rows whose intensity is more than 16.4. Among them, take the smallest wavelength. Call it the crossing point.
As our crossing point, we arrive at 4075.57 angstrom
